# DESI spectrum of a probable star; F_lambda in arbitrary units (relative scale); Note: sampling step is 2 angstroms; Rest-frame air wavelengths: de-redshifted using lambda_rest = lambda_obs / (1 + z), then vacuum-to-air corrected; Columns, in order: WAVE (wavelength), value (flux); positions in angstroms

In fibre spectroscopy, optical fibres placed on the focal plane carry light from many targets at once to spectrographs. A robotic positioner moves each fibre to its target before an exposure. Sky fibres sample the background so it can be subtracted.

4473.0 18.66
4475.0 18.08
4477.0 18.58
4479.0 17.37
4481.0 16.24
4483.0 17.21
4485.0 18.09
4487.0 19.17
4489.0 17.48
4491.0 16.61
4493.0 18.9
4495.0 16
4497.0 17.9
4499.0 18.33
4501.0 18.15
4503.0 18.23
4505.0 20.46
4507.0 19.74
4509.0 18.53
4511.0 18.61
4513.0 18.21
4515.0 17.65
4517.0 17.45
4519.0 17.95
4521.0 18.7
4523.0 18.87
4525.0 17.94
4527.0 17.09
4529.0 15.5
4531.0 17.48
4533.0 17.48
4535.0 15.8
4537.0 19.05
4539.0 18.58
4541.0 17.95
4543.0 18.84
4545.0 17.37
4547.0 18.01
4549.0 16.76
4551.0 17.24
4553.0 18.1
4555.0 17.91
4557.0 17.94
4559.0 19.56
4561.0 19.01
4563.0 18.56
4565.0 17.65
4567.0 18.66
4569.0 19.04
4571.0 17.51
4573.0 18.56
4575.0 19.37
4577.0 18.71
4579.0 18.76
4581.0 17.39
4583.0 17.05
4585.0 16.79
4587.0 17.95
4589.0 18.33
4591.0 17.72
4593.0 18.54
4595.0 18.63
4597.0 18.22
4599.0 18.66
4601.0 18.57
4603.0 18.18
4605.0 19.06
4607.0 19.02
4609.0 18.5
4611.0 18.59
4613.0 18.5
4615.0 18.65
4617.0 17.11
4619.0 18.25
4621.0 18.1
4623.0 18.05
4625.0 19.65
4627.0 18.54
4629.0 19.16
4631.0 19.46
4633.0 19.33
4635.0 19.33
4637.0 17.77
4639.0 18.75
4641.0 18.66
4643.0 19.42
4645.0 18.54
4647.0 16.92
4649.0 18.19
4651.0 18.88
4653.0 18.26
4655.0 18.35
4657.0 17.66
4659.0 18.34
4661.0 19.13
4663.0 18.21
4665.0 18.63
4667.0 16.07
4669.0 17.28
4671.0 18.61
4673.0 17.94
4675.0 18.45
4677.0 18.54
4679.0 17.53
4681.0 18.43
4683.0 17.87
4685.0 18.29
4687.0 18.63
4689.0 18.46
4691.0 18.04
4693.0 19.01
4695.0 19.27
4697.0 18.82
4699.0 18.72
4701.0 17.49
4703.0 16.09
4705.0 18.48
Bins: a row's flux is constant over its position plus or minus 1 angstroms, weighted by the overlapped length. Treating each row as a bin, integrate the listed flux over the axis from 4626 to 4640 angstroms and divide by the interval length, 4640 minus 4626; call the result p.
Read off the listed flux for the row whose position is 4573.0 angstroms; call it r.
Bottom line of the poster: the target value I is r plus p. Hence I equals 37.5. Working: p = 18.9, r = 18.56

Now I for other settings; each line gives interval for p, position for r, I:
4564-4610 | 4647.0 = 35.2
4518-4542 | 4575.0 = 37.1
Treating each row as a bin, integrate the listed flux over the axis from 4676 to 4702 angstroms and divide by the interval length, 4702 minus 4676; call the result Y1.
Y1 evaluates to 18.4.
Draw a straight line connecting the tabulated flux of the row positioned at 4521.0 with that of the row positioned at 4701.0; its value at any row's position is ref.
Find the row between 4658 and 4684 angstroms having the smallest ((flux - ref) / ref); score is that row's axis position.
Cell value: 4667.0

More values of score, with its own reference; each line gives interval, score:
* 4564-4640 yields 4585.0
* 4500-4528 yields 4527.0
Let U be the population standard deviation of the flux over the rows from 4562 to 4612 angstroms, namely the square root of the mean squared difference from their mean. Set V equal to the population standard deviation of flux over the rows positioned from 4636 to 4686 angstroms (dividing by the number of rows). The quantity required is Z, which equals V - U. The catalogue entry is 0.06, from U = 0.64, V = 0.70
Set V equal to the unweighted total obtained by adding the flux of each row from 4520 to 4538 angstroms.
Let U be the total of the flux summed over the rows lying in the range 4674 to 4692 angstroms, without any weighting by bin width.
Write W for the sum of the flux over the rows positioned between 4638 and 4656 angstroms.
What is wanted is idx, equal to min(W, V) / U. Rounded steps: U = 164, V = 158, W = 166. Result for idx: 0.96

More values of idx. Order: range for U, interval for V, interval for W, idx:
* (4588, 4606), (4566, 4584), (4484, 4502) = 0.97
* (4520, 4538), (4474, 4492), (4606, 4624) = 1.01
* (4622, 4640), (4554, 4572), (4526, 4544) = 0.93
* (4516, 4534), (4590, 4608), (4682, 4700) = 1.05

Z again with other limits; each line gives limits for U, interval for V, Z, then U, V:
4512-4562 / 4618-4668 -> -0.14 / 0.93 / 0.80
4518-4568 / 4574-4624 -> -0.32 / 0.95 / 0.63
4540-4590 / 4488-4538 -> 0.37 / 0.77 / 1.13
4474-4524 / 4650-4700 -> -0.33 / 0.98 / 0.66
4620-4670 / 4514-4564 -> 0.11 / 0.83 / 0.94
